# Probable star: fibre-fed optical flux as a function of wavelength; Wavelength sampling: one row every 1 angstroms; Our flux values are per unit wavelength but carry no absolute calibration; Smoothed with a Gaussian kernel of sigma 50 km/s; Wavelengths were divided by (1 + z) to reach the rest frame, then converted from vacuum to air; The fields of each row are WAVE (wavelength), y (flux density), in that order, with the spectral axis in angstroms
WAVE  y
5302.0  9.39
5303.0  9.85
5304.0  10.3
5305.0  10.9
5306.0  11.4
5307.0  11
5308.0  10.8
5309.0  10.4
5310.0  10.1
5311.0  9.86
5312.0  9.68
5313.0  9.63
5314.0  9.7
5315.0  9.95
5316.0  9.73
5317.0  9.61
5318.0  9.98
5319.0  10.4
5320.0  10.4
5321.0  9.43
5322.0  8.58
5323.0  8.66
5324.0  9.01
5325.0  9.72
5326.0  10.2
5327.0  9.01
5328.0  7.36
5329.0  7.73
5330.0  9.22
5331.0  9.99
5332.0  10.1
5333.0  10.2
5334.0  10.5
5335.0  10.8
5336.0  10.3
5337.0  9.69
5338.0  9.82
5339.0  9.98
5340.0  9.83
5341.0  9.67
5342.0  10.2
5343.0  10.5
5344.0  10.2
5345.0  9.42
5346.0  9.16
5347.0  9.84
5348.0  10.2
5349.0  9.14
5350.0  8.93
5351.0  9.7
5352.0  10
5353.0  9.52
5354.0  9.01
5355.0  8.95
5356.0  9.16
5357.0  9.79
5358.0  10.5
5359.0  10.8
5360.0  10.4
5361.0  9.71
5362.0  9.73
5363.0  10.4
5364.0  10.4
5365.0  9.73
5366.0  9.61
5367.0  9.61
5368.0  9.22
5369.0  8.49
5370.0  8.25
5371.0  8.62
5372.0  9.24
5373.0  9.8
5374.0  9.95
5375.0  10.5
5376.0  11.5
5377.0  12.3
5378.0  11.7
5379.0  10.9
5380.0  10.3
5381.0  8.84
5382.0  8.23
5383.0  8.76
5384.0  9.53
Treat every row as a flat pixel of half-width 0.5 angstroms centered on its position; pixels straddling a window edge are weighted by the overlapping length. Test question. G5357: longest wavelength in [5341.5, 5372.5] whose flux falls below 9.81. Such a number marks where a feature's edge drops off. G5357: 5372.0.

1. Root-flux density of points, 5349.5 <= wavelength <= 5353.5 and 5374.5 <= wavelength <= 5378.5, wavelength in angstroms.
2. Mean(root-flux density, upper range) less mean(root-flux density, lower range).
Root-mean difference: 0.30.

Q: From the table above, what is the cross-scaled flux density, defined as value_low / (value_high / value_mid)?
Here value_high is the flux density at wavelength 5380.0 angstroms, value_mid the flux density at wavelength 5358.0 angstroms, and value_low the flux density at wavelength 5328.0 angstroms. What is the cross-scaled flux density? 7.5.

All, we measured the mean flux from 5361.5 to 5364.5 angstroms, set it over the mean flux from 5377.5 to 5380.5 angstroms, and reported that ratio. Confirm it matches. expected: 0.93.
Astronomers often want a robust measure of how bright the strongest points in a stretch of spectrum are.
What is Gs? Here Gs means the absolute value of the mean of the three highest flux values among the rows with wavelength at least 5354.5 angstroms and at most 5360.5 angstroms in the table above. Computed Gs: 10.6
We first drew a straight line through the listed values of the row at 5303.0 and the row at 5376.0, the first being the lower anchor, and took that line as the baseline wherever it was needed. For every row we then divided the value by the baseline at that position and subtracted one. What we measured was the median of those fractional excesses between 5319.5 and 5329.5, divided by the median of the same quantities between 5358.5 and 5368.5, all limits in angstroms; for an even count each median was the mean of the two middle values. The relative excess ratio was 1.0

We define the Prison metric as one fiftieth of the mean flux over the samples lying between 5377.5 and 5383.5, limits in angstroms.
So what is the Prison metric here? 0.196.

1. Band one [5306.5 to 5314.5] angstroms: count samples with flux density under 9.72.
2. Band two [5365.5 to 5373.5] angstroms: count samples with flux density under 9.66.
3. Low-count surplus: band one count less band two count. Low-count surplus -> -4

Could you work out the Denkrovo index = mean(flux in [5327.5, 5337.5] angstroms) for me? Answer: 9.59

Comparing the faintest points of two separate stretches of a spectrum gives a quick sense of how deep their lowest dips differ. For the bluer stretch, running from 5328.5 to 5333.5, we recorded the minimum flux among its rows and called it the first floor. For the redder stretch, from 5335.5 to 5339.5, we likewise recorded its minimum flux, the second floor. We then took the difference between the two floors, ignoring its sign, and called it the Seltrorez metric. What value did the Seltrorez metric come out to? 2.0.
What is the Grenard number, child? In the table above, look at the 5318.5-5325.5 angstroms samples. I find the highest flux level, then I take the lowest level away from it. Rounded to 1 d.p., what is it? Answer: 1.8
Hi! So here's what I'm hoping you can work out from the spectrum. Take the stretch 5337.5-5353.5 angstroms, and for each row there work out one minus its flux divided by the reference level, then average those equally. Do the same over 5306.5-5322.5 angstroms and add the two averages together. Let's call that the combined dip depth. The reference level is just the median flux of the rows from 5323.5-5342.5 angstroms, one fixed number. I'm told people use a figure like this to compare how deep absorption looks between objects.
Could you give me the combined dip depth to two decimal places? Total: -0.01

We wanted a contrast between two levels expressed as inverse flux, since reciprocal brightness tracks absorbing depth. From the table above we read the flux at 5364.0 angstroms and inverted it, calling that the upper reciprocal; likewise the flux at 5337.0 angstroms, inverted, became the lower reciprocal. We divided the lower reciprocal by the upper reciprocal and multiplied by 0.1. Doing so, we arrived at 0.107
